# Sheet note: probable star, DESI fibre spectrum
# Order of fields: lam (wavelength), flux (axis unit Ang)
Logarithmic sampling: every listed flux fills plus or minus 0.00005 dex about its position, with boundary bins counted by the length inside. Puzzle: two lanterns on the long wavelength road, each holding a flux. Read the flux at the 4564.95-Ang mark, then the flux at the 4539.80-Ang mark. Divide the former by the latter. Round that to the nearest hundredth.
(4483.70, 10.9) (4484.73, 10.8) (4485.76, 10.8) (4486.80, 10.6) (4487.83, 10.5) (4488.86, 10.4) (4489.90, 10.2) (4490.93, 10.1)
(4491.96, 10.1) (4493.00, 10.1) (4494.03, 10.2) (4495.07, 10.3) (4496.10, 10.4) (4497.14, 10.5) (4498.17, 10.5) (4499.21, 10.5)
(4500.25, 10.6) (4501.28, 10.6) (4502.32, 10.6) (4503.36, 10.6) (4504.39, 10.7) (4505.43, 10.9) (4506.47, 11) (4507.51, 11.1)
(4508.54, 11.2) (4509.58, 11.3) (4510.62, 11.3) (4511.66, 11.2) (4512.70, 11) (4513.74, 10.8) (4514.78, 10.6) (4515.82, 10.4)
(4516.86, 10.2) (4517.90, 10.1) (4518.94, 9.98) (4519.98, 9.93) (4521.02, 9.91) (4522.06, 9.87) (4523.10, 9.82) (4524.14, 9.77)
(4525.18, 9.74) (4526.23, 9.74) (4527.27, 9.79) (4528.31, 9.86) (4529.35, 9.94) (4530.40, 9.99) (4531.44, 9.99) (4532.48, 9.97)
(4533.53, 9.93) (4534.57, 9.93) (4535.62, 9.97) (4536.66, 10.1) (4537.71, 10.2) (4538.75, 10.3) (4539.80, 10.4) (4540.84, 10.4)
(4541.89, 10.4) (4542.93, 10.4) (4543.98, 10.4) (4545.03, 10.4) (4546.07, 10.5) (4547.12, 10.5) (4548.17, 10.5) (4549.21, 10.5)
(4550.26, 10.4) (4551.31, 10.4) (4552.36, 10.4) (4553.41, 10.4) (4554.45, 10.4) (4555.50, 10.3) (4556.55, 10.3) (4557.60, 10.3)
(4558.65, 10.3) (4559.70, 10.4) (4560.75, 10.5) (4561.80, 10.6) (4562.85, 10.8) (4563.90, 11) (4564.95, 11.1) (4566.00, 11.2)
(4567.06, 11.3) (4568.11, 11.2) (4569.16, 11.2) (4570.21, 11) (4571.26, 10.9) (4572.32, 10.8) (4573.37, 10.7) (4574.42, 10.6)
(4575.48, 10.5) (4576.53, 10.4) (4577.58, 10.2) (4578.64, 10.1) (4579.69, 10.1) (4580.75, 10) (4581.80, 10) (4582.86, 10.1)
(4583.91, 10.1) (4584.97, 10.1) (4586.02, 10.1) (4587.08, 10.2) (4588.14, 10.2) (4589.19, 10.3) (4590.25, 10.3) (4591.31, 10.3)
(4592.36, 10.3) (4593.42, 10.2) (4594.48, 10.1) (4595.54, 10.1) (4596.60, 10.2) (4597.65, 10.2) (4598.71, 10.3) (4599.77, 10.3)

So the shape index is 1.07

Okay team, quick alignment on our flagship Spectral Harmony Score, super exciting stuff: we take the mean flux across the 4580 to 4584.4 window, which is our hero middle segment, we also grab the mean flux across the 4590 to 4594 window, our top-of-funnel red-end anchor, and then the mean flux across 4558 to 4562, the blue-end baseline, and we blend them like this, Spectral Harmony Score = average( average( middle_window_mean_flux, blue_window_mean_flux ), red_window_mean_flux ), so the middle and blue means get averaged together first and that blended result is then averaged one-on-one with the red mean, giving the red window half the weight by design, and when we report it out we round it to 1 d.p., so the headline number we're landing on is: 10.3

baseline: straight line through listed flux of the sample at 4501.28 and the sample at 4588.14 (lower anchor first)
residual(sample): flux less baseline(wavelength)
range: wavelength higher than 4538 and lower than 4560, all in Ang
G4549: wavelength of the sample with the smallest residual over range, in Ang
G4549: 4538.75 Ang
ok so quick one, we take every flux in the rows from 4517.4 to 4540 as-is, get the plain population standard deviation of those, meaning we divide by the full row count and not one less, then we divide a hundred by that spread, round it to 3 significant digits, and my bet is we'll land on 599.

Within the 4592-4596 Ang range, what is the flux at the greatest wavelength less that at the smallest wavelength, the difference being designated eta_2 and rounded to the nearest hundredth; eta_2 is -0.20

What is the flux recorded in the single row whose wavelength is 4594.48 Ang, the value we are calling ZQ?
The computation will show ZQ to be 10.1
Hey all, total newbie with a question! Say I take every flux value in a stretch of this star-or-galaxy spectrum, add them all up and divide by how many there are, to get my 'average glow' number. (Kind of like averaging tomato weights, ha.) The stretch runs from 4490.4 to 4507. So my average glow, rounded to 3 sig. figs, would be 10.5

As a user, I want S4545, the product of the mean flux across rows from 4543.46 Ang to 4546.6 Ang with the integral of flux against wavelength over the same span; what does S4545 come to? 342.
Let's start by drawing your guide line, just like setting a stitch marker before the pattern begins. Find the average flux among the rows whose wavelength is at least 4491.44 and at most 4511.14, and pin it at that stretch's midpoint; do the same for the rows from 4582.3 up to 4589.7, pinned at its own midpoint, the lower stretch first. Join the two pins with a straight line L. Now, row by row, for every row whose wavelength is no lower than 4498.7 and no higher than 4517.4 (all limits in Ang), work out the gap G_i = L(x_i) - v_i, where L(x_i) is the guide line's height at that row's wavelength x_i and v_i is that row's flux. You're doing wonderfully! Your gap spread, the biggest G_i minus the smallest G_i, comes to 1.1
